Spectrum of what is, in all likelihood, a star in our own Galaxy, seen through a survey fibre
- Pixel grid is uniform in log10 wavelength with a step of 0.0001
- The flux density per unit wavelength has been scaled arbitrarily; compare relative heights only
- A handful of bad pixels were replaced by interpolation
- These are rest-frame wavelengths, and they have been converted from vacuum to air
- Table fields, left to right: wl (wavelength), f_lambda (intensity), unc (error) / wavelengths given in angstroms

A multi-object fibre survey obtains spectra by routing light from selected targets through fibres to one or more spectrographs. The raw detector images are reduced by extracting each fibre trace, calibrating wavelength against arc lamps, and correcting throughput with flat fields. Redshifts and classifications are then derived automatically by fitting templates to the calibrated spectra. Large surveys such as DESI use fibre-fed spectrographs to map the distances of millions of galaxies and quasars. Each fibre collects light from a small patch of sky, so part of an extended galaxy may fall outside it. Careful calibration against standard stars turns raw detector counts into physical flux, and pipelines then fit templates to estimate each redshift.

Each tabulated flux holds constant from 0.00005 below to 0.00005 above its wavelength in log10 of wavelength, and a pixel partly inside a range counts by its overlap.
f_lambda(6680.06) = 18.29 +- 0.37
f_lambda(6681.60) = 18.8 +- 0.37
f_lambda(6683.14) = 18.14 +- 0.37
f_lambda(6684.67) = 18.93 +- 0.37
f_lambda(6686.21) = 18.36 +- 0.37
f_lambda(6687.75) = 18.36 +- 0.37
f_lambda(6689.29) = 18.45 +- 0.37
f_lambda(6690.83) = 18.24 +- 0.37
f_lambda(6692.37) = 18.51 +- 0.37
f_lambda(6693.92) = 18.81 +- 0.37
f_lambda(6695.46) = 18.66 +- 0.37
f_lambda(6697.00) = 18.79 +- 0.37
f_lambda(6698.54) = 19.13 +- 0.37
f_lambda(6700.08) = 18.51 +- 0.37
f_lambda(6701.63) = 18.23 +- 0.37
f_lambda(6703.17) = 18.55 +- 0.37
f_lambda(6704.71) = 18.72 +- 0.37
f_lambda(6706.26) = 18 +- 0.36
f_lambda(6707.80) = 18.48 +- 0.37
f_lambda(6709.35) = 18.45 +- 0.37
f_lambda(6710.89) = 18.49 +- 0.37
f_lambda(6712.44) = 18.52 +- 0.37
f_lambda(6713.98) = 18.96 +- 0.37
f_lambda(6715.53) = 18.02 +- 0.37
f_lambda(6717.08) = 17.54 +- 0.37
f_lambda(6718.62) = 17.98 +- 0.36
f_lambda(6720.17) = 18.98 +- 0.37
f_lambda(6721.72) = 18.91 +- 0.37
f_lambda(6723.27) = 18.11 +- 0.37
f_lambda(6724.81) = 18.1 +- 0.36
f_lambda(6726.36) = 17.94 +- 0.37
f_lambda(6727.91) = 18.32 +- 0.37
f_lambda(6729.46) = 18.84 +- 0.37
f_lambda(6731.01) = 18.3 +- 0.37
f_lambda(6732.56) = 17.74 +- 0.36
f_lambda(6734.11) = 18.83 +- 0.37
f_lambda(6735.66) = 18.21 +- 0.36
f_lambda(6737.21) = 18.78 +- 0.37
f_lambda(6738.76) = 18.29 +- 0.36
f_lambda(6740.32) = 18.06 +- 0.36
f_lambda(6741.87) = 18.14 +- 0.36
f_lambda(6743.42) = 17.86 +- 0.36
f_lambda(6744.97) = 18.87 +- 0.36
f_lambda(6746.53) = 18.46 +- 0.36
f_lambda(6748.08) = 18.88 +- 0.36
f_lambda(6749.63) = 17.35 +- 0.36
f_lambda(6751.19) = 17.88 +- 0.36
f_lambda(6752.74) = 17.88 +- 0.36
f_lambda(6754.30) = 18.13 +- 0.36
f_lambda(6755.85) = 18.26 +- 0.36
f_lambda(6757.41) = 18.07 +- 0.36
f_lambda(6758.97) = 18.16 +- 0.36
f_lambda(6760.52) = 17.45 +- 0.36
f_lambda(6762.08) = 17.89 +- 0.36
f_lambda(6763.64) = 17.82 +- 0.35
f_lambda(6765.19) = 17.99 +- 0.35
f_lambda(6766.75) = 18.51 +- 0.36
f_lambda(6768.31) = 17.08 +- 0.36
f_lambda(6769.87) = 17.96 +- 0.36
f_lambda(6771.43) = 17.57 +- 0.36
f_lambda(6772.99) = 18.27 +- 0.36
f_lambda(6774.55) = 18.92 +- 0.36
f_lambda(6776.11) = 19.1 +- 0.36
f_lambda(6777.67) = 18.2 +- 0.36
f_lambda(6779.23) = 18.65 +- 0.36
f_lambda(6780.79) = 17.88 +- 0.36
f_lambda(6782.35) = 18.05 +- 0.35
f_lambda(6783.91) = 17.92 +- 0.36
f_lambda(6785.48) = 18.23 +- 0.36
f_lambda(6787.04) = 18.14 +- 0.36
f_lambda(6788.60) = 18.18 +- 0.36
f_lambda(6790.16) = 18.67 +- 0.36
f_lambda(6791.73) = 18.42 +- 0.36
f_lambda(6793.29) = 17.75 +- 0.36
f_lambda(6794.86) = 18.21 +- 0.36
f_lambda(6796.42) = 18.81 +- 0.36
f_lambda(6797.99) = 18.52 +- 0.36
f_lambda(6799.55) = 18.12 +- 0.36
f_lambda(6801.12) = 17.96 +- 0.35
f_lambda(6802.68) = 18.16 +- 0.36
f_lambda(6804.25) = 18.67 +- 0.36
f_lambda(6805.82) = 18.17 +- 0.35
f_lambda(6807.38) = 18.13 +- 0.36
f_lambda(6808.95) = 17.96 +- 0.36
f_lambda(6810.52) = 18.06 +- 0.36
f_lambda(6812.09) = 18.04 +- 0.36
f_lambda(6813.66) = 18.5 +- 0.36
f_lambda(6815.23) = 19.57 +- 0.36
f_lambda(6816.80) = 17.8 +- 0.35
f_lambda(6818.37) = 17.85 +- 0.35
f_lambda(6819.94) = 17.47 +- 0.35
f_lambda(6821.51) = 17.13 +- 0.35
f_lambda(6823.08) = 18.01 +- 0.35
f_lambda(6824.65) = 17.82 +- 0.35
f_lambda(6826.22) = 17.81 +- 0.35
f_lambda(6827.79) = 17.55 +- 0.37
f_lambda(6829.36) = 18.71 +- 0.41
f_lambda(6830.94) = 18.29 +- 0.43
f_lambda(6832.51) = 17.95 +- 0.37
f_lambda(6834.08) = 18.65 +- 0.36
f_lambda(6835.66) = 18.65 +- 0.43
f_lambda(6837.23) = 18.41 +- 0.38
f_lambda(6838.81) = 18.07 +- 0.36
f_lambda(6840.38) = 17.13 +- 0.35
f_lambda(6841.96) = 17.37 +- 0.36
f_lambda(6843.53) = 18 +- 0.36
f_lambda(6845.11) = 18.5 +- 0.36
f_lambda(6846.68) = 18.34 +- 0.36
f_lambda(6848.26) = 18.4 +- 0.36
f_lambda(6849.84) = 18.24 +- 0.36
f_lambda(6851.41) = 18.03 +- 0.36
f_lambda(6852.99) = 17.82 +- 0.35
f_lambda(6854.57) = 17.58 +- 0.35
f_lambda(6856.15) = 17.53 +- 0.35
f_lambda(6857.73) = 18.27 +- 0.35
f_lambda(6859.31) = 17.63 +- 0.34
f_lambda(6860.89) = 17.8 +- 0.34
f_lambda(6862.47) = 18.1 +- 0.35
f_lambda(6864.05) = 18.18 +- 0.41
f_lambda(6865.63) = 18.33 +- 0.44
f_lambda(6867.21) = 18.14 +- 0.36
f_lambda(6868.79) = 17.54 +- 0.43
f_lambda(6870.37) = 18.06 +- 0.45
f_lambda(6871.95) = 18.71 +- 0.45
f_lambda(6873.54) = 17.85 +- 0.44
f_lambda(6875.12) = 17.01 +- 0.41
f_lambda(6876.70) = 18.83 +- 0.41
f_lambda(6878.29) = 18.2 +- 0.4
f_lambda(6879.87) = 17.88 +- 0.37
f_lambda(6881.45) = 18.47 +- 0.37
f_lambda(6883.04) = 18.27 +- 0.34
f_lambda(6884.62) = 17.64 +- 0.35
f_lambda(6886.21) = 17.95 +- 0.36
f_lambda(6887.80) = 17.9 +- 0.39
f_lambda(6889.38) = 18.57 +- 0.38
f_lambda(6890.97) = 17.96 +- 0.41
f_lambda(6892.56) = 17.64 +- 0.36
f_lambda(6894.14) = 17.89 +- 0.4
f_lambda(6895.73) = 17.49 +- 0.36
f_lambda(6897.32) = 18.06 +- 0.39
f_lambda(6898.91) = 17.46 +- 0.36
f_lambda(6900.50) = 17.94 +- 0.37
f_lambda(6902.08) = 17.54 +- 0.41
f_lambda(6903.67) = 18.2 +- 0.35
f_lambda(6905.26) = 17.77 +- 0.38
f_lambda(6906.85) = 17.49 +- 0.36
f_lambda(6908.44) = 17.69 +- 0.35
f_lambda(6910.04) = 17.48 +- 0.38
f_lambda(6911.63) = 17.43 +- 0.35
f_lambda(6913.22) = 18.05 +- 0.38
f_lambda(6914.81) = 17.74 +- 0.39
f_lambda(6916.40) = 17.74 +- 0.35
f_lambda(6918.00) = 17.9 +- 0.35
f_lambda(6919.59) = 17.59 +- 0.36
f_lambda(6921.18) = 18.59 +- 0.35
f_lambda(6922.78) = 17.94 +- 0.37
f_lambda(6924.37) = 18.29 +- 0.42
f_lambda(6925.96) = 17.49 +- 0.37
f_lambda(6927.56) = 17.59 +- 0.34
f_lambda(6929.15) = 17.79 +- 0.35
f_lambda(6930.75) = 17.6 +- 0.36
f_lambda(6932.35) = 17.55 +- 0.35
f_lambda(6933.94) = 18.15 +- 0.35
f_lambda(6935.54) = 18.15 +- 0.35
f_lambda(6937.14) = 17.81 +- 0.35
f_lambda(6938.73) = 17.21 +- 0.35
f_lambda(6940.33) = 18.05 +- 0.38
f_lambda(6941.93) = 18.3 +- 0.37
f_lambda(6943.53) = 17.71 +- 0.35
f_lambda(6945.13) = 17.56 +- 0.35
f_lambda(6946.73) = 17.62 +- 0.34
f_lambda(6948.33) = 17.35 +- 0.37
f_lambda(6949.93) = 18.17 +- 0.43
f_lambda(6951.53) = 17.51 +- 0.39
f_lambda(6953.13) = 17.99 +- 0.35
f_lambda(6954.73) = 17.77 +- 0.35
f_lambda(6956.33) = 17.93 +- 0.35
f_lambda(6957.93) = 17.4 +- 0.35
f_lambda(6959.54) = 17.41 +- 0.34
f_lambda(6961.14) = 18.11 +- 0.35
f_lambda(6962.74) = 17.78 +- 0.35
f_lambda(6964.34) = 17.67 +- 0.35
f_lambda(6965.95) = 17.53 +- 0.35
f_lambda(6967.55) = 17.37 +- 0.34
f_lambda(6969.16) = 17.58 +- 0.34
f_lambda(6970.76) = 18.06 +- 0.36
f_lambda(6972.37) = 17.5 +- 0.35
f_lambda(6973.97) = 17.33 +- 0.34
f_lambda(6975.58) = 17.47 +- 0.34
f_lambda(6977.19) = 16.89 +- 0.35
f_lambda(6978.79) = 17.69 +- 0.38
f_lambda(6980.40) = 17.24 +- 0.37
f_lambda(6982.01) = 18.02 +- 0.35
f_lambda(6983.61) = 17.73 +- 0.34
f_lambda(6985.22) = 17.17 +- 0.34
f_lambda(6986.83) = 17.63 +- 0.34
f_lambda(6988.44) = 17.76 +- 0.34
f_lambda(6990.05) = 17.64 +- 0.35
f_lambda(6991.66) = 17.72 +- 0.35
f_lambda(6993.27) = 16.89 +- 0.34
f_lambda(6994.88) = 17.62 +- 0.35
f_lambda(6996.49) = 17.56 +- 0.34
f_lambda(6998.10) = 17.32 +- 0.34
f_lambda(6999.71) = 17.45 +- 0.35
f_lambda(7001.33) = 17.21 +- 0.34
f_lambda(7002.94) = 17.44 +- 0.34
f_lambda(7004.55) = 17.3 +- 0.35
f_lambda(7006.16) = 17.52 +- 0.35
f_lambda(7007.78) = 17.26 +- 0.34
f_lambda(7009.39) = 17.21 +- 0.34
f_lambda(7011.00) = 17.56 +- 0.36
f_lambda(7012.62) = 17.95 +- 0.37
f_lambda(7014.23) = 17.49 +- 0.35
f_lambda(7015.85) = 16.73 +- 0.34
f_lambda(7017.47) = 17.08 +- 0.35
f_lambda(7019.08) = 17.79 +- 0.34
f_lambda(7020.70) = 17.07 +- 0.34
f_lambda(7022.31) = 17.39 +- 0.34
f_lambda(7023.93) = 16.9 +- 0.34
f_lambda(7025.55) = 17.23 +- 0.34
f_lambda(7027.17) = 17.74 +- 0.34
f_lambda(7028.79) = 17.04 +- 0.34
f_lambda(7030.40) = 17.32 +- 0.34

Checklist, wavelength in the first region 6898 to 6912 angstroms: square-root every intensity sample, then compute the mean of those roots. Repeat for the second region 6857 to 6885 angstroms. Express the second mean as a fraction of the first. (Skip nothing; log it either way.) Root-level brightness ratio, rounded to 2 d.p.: 1.01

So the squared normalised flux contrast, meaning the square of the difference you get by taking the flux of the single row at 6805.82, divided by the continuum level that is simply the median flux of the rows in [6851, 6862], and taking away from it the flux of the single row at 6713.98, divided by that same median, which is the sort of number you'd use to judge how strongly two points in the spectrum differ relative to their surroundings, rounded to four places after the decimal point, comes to 0.0020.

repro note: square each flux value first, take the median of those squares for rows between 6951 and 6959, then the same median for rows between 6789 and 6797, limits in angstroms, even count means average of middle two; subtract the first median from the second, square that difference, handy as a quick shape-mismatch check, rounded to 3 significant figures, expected 553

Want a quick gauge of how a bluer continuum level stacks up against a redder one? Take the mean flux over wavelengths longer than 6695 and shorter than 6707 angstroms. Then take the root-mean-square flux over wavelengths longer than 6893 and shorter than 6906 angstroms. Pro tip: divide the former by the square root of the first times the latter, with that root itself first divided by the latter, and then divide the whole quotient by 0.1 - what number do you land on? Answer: 182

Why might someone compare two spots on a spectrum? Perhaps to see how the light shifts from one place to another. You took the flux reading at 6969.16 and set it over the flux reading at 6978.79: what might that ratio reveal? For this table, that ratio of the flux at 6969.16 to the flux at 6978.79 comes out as 0.99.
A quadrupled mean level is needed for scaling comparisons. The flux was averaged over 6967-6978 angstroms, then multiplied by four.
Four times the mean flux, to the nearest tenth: 69.8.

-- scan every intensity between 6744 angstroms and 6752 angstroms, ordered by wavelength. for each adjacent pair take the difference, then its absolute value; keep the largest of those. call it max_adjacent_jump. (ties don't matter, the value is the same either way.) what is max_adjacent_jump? 1.5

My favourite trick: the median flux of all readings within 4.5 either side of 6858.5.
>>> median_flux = 17.7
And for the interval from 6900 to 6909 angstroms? 17.7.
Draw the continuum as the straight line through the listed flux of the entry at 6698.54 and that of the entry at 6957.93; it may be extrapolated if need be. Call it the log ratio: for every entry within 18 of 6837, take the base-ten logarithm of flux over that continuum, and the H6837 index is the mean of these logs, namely -0.005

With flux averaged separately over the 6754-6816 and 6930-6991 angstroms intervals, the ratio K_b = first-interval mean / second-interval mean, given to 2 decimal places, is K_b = 1.03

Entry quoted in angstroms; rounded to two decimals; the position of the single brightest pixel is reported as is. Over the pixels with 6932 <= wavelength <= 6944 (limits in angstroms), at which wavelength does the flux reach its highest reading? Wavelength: 6941.93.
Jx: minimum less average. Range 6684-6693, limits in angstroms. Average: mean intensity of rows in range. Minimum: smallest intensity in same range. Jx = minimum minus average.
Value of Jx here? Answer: -0.23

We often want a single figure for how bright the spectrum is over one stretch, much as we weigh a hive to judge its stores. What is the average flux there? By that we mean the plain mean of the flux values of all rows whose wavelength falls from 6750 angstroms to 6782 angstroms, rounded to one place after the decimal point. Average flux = 18.1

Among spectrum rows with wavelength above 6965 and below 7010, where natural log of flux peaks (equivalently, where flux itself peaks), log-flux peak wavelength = 6970.76 angstroms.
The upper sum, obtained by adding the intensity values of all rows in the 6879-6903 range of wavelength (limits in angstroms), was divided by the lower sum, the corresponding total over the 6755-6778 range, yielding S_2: 0.990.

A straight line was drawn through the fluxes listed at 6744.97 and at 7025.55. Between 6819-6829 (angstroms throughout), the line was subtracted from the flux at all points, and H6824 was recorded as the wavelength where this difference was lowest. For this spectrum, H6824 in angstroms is 6821.51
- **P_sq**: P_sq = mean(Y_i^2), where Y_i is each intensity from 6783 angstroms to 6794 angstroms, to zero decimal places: 331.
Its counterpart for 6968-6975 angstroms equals 310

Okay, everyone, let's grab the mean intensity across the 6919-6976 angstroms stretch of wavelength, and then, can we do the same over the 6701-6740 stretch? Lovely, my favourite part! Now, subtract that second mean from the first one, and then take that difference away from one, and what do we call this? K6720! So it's 1.62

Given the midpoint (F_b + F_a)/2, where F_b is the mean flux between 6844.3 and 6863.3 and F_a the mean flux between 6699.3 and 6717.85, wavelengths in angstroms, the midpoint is 18.2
